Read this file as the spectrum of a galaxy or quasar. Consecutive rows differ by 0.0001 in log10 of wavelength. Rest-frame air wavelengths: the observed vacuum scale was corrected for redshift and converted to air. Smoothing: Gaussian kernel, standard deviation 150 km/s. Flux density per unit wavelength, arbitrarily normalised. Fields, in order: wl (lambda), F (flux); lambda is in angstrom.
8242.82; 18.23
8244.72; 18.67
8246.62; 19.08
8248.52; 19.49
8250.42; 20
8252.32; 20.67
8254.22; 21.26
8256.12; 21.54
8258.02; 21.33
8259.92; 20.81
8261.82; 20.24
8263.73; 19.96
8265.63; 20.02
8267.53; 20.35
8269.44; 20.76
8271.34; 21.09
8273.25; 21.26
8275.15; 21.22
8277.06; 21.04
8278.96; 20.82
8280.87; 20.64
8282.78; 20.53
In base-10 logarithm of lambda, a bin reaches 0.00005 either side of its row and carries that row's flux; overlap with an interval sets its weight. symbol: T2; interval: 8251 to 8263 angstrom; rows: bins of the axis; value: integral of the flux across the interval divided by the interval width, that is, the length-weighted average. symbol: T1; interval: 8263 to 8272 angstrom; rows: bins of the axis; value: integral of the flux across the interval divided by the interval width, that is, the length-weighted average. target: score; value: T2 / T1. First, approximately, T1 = 20.4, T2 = 20.9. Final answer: 1.02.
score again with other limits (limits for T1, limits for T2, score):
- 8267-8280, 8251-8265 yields 0.99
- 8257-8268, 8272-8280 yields 1.03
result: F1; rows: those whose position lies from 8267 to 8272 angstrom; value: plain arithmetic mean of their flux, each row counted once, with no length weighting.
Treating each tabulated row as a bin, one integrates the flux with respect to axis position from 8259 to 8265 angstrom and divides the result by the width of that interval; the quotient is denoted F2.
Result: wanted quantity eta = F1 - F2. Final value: 0.4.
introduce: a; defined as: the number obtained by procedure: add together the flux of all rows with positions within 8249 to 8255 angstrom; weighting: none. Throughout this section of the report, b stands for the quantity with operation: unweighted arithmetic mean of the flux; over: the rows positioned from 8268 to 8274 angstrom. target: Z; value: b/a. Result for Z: 0.340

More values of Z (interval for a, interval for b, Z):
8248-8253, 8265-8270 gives 0.339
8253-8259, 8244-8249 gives 0.298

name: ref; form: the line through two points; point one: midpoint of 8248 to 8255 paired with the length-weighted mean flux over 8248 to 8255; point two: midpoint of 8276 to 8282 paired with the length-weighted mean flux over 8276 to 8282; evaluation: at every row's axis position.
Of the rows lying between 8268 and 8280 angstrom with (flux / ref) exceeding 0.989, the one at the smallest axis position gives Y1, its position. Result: 8269.44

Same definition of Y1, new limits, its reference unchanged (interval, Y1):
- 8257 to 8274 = 8258.02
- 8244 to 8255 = 8252.32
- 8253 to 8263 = 8254.22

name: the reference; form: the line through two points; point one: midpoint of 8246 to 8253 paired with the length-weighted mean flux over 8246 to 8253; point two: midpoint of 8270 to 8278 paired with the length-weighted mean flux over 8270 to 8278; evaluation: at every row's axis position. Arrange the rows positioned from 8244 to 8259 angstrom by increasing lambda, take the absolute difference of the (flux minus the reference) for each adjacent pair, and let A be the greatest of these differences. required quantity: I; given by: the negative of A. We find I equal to -0.57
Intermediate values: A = 0.57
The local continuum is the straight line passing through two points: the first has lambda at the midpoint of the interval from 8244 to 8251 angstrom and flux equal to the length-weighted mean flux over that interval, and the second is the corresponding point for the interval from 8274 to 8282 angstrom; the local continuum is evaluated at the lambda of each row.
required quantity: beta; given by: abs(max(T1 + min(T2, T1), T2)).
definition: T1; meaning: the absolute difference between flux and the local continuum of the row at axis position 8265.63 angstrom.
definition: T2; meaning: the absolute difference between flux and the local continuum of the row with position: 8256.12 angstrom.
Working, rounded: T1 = 0.24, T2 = 1.79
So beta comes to 1.79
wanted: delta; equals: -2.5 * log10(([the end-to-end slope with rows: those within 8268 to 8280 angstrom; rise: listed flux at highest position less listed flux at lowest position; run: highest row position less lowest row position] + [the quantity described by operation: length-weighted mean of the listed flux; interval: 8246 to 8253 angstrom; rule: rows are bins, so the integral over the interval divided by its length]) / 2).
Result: -2.49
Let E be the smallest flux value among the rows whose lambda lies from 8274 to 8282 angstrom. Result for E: 20.64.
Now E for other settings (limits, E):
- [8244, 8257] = 18.67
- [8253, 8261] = 20.81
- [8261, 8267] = 19.96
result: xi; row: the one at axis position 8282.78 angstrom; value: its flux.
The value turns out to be 20.53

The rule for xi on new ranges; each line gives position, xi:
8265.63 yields 20.02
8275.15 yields 21.22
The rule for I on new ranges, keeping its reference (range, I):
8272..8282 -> -0.32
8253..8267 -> -0.67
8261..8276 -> -0.38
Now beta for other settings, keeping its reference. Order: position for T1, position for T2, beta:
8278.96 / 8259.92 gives 0.85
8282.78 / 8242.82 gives 1.32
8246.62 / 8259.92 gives 0.85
